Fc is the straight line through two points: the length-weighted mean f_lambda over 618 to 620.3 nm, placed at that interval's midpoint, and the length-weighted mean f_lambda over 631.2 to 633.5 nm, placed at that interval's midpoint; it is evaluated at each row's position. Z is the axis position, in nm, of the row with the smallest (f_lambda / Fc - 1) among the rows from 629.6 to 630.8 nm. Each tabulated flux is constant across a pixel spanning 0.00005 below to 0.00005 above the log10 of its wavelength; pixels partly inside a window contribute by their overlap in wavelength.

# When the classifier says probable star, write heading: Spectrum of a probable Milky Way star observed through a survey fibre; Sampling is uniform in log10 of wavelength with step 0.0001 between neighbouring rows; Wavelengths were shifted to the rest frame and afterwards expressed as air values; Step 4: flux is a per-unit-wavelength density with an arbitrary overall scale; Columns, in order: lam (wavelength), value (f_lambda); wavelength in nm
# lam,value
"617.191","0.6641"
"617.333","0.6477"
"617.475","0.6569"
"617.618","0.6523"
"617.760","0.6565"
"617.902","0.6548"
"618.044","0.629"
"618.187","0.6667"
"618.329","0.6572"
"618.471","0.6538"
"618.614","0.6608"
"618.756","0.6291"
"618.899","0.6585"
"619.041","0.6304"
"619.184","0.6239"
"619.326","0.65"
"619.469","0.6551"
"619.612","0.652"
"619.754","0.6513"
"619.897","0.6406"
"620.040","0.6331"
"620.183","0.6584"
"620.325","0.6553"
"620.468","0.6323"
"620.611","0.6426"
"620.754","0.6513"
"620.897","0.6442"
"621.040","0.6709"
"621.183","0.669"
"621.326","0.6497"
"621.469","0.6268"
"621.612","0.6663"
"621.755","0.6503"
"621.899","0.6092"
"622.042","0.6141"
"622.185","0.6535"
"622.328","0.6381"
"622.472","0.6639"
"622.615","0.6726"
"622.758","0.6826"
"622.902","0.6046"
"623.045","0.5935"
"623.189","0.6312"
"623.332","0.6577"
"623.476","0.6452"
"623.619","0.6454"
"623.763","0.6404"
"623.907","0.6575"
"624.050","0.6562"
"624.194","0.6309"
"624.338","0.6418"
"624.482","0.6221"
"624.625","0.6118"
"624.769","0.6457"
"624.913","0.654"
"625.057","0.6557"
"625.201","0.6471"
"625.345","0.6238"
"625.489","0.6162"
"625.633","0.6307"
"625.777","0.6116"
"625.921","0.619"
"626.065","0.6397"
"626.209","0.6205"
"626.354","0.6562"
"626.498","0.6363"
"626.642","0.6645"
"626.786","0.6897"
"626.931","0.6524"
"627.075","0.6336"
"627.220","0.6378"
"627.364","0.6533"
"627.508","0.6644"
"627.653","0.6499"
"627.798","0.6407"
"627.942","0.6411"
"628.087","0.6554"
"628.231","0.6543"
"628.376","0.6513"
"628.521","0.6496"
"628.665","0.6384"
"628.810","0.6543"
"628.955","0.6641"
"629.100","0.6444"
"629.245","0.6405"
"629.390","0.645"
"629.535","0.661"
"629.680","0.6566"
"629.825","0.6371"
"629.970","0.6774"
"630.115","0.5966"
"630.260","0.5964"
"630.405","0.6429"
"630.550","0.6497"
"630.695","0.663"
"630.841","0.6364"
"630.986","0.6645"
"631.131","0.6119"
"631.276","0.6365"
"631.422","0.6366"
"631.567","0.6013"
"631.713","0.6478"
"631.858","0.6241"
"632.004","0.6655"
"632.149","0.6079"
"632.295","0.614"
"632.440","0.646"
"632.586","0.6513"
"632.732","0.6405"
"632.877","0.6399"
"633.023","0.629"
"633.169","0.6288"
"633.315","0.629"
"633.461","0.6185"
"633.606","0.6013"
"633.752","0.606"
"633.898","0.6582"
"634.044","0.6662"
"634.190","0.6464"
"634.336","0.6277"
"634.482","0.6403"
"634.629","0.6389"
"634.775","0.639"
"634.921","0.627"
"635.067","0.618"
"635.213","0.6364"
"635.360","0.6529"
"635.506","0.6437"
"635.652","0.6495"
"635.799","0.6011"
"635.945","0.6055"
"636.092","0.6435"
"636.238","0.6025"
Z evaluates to 630.260 nm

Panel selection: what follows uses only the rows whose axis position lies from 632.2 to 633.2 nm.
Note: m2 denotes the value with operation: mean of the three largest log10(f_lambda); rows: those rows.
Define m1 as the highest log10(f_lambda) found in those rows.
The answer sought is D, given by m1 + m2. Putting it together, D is -0.376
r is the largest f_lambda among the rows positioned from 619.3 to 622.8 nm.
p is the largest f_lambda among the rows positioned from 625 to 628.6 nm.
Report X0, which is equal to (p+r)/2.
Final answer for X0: 0.686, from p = 0.6897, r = 0.6826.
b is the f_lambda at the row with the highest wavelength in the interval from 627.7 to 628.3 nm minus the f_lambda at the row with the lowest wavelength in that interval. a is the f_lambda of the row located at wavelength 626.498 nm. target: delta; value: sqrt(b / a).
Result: 0.146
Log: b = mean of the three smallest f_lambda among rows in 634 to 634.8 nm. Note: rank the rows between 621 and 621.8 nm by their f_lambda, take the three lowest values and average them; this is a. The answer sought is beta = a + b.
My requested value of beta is 1.28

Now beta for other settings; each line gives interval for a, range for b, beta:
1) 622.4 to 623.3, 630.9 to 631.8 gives 1.23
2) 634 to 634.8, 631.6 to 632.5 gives 1.25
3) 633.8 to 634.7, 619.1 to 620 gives 1.27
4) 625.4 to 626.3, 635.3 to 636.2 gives 1.23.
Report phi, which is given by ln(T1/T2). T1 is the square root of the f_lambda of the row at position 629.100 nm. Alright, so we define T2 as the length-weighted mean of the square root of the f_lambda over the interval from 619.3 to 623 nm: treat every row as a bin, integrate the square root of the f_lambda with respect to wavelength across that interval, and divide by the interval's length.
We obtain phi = -0.002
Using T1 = 0.803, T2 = 0.804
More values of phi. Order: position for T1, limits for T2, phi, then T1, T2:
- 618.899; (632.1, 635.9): 0.020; 0.811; 0.795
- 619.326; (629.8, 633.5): 0.012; 0.806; 0.796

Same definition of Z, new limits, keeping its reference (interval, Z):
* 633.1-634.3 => 633.606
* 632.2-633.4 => 632.295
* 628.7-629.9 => 629.825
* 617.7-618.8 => 618.044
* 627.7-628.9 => 628.665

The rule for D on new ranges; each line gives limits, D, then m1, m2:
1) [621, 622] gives -0.348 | -0.173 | -0.175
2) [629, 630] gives -0.346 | -0.169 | -0.177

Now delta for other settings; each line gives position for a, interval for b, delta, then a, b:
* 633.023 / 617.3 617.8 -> 0.118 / 0.629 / 0.009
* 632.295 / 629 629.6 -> 0.164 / 0.614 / 0.017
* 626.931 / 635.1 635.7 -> 0.142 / 0.6524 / 0.013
